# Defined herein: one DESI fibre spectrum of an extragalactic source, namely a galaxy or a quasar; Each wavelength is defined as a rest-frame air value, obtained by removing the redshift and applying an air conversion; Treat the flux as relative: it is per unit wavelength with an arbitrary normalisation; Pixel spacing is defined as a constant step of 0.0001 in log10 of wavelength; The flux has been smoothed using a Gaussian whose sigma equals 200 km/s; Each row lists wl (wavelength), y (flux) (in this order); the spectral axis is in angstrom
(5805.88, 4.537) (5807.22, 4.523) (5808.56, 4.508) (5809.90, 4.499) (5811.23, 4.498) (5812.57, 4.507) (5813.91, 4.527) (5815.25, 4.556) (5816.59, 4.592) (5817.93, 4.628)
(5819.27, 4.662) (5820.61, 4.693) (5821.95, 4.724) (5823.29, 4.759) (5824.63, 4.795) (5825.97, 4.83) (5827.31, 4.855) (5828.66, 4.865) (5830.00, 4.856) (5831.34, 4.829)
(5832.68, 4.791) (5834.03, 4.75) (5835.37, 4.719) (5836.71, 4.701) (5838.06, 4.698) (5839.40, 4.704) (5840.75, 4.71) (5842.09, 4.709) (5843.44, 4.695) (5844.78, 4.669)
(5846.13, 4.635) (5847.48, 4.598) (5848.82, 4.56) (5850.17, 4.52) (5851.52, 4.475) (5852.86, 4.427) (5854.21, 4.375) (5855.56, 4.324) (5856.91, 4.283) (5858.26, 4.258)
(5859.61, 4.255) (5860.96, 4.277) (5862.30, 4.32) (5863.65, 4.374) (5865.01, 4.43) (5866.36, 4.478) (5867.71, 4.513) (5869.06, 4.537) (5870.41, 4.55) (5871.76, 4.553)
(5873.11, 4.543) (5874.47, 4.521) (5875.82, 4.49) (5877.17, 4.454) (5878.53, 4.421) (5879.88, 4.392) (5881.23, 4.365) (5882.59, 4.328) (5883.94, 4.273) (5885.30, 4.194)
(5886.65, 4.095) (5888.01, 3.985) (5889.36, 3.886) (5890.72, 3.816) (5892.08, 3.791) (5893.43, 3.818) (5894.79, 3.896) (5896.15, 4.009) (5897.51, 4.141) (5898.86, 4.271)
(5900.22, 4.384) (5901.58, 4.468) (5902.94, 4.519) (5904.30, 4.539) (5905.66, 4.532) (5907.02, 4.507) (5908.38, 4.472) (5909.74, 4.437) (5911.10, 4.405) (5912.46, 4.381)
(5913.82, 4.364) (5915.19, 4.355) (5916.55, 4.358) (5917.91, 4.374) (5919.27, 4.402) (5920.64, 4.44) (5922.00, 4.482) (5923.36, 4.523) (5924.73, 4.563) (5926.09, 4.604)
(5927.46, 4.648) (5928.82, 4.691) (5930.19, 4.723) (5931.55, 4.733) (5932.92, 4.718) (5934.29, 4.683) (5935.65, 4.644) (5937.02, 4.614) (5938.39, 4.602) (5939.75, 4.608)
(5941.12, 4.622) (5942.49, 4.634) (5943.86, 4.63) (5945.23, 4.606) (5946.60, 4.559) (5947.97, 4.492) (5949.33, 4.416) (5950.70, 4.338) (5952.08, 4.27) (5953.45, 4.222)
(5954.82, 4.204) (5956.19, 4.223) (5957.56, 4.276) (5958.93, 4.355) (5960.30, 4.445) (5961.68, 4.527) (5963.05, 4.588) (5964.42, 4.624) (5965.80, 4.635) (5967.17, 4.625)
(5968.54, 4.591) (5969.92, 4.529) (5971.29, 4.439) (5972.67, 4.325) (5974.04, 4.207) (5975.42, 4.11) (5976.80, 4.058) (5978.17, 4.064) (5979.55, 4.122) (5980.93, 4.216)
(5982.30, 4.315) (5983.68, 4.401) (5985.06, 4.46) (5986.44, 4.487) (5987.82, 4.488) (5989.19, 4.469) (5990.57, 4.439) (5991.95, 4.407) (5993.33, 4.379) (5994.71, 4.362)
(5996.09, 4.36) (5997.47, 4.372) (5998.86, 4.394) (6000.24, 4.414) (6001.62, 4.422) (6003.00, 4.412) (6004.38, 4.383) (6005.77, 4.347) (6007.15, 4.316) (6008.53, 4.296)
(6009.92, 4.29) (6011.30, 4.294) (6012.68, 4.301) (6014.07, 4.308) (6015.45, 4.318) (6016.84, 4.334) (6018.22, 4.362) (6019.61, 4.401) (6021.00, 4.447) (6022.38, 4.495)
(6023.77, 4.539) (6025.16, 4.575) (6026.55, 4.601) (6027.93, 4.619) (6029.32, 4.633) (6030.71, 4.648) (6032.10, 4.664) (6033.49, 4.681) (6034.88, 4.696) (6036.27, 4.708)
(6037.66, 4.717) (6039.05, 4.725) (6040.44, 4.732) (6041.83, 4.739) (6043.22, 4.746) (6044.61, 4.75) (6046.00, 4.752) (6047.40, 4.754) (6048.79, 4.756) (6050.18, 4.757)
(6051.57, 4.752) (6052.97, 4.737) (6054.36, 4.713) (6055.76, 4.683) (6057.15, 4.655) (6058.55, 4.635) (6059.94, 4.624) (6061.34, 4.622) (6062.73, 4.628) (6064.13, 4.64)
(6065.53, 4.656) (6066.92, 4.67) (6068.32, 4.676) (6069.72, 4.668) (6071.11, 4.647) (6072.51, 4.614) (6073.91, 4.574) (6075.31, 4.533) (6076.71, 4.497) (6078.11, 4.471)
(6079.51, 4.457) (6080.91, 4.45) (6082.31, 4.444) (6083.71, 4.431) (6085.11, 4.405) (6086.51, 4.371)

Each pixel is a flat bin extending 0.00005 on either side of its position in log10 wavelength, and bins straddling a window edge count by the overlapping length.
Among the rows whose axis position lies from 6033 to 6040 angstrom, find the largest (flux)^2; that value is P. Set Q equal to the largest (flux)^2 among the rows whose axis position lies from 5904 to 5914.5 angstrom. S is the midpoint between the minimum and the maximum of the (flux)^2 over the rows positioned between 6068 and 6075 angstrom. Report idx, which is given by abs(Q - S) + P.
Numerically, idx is 23.1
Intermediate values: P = 22.3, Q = 20.6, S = 21.4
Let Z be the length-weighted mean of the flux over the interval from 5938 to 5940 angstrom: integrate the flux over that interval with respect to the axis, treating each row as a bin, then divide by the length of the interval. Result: 4.62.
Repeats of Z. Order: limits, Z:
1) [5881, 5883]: 4.33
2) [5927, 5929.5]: 4.68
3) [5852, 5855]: 4.41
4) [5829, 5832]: 4.85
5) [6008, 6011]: 4.29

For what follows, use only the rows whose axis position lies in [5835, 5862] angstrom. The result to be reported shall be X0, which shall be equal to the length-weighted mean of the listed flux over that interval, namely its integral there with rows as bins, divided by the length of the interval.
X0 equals 4.53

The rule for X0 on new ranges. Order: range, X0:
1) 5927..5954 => 4.57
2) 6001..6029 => 4.41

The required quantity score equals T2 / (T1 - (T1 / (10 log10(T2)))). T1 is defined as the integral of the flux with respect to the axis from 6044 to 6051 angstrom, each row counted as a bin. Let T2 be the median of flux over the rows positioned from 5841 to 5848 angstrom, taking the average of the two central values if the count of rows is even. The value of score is 0.165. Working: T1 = 33.3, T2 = 4.67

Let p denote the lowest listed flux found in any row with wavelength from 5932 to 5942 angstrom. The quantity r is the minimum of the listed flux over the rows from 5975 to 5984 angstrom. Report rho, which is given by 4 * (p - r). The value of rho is 2.2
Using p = 4.602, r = 4.058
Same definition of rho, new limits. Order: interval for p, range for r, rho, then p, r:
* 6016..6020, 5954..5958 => 0.5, 4.334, 4.204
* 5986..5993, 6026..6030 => -0.8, 4.407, 4.601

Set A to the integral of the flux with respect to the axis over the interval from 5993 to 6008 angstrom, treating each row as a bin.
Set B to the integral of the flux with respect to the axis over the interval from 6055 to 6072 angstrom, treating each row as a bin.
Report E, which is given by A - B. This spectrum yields -13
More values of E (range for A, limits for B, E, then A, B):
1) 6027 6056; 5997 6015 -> 58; 137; 78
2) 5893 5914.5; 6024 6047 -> -15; 93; 108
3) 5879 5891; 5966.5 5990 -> -52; 50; 102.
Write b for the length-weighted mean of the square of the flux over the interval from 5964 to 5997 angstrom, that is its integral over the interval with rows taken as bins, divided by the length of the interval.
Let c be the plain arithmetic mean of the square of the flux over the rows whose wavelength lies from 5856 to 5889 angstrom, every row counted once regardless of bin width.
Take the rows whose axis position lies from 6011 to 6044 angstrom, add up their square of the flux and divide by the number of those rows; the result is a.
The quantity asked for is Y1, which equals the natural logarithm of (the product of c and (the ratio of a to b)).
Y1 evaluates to 3.03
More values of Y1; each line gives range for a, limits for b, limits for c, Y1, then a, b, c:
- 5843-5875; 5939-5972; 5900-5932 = 3.00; 20.0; 20.1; 20.2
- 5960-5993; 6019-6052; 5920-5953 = 2.93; 19.4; 21.7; 21.0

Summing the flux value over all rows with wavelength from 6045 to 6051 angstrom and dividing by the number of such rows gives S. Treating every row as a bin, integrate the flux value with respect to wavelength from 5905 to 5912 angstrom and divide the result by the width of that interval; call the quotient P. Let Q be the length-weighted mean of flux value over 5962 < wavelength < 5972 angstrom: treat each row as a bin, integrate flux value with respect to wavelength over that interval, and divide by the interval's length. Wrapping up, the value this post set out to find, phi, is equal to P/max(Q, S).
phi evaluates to 0.94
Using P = 4.47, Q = 4.57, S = 4.75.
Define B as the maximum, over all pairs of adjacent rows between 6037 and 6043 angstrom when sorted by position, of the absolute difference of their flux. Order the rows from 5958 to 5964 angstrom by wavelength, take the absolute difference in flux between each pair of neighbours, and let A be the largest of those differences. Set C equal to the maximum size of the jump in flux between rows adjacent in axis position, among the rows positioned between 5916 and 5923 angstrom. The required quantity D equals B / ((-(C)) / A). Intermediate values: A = 0.09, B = 0.008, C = 0.042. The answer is -0.017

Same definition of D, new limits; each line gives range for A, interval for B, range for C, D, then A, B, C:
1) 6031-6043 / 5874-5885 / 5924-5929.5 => -0.021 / 0.02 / 0.055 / 0.044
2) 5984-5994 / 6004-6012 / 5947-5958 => -0.015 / 0.03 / 0.036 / 0.078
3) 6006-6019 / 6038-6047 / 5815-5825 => -0.005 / 0.03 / 0.007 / 0.036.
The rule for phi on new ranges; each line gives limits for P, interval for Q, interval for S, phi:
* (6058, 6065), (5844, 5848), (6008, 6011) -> 1.00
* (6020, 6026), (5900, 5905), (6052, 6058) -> 0.96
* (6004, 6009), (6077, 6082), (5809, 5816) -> 0.96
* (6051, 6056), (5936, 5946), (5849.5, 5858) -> 1.02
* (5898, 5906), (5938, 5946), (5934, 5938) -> 0.96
